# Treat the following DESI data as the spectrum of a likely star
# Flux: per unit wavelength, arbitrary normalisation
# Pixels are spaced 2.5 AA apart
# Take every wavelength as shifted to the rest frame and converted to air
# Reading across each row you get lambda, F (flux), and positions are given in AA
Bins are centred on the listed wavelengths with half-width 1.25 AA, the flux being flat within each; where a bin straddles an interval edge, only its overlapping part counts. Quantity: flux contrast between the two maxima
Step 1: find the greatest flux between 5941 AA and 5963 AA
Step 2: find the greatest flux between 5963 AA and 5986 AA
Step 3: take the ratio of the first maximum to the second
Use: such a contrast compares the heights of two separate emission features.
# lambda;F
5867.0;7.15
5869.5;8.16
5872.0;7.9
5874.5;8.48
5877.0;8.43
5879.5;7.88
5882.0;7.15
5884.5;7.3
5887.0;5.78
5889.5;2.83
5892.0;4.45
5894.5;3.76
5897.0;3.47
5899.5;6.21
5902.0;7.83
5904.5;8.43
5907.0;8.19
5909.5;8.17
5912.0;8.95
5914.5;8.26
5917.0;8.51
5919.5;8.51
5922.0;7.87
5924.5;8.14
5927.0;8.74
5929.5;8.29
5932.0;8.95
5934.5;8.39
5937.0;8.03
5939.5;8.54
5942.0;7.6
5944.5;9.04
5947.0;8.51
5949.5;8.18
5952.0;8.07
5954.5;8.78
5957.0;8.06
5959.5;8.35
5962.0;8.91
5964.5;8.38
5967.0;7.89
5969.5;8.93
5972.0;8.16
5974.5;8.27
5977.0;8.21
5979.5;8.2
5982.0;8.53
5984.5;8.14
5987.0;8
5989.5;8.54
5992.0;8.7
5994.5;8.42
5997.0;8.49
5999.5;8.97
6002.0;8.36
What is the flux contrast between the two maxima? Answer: 1.01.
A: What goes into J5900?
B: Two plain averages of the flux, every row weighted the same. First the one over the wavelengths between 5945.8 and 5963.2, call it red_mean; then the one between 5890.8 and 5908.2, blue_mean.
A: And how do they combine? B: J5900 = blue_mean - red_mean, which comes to -2.4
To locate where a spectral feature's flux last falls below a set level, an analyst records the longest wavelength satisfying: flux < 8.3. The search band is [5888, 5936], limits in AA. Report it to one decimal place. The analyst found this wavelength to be 5929.5 AA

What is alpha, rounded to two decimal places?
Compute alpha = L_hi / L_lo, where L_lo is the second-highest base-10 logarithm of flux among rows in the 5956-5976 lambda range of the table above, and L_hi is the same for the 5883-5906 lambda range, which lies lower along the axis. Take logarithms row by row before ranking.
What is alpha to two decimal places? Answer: 0.94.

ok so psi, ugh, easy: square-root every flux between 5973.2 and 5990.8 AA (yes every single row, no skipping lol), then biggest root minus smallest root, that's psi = 0.09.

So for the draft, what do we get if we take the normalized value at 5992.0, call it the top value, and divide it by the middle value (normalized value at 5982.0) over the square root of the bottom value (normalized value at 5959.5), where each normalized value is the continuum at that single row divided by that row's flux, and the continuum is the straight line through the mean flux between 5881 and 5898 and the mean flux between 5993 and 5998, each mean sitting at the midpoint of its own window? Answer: 0.95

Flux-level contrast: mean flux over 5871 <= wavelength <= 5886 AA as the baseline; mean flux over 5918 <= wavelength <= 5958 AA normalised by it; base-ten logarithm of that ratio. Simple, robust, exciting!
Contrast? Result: 0.03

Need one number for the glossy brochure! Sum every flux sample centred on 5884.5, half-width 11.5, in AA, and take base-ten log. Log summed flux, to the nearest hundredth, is 1.75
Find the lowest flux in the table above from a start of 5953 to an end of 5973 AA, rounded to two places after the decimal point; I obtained 7.89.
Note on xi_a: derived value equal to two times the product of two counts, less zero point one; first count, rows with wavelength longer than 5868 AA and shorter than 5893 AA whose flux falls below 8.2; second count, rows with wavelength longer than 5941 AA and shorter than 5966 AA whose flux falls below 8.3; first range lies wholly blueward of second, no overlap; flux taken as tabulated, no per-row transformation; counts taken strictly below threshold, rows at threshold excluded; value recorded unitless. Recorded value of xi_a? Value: 64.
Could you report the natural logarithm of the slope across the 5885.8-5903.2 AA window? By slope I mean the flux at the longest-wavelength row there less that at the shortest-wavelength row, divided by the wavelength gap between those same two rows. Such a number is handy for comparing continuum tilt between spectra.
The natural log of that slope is -2.0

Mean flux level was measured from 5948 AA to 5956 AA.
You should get 8.34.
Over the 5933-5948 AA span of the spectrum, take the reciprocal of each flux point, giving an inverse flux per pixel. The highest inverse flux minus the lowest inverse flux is 0.021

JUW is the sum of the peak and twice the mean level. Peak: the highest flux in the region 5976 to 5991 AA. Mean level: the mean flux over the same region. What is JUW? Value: 25.1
